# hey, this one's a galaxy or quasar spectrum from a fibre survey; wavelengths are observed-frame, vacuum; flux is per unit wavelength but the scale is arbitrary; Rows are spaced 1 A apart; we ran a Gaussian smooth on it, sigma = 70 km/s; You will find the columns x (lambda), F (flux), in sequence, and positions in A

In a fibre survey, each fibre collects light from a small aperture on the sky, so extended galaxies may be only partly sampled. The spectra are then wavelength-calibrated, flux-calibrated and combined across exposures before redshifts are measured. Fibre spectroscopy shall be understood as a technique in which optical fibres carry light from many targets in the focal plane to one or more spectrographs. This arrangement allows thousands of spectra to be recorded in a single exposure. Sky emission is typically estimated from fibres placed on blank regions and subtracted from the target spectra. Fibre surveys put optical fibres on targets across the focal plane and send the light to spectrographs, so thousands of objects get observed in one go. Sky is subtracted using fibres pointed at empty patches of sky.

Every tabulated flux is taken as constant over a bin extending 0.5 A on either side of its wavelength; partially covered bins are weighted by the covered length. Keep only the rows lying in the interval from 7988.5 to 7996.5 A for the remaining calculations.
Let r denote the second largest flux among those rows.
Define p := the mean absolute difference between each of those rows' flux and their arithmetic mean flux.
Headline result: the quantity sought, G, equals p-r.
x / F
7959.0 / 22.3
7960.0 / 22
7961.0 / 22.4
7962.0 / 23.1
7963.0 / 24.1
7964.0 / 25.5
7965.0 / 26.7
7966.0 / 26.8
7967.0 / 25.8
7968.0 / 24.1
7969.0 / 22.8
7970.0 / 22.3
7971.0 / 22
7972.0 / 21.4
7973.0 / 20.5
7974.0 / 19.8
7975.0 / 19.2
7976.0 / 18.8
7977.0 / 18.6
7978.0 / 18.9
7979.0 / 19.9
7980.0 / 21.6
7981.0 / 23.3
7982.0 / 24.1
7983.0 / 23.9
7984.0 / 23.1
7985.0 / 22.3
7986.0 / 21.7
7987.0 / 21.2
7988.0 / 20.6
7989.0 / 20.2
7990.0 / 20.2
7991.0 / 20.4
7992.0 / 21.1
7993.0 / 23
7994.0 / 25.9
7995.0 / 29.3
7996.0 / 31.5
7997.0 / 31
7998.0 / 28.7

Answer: -25.6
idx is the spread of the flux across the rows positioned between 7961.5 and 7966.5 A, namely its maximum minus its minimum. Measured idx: 3.7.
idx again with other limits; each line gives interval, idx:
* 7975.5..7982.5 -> 5.5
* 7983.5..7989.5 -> 2.9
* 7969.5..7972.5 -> 0.9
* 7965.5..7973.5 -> 6.3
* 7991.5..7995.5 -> 8.2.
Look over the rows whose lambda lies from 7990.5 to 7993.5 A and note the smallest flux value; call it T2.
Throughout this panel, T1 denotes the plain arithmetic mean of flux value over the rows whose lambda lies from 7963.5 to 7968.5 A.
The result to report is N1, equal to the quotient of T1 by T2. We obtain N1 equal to 1.26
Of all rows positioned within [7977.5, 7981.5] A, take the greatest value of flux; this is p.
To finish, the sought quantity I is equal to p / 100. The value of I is 0.233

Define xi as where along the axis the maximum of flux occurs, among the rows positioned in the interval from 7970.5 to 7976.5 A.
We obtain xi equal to 7971.0 A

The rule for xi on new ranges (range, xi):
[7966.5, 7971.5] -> 7967.0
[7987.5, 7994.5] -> 7994.0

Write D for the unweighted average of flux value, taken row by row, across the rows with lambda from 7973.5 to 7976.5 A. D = 19.3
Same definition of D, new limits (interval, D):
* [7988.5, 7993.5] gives 21.0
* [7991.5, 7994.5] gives 23.3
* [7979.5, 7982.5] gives 23.0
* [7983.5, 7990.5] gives 21.3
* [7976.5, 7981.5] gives 20.5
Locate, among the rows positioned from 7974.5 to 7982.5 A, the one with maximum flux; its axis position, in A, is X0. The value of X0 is 7982.0 A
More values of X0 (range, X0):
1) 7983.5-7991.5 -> 7984.0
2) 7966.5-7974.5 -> 7967.0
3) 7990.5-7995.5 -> 7995.0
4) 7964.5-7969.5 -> 7966.0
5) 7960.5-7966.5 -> 7966.0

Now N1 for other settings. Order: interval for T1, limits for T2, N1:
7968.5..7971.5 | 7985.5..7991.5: 1.11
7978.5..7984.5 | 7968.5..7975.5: 1.18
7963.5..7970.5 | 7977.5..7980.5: 1.32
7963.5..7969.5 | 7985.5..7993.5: 1.25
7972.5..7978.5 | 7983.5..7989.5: 0.96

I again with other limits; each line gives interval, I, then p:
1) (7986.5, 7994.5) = 0.259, 25.9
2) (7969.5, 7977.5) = 0.223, 22.3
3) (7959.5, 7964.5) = 0.255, 25.5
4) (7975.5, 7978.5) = 0.189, 18.9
